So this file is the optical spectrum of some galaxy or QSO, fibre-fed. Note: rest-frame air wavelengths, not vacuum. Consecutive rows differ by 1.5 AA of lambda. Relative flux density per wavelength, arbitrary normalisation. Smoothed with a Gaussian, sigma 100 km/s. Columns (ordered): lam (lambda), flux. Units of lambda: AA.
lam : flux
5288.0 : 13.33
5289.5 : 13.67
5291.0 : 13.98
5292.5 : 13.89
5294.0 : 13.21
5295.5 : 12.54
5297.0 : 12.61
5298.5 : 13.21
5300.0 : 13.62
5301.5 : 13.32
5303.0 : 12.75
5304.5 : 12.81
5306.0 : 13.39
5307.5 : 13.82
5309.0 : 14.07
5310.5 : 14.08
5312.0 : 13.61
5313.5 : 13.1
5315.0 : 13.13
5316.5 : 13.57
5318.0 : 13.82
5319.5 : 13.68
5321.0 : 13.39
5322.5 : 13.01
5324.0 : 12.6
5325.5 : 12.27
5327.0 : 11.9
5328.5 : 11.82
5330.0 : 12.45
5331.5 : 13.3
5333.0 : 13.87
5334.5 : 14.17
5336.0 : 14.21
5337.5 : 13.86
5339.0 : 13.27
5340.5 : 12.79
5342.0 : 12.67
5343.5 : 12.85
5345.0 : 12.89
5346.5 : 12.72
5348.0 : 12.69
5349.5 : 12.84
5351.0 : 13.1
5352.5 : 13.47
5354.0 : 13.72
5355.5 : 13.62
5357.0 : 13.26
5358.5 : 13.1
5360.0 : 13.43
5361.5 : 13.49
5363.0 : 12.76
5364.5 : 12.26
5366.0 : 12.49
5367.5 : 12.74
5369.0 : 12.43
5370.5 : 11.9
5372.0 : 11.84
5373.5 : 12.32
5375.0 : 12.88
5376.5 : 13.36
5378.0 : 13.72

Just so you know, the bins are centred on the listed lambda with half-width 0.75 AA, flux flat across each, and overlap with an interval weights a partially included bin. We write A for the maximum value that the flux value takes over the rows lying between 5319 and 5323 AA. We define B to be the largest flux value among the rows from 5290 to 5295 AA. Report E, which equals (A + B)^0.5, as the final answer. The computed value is 5.26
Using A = 13.68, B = 13.98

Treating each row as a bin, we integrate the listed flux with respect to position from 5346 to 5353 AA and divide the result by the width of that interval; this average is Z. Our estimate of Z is 13.0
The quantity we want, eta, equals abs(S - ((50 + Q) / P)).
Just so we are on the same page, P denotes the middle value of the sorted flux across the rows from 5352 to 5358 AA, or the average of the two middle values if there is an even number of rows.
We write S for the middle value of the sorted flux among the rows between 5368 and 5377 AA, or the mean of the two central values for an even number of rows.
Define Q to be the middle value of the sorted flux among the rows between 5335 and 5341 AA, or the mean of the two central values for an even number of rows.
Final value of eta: 7.7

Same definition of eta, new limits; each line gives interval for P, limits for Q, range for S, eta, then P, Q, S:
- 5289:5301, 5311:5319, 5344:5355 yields 8.2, 13.4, 13.6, 12.9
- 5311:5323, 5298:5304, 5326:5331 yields 7.2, 13.5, 13.3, 11.9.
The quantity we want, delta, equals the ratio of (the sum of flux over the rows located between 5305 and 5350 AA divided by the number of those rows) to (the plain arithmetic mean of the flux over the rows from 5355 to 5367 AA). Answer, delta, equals 1.01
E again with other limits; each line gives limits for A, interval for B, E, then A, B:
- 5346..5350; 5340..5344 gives 5.07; 12.84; 12.85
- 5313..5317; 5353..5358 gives 5.22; 13.57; 13.72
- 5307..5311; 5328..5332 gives 5.23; 14.08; 13.3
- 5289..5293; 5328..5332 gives 5.22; 13.98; 13.3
